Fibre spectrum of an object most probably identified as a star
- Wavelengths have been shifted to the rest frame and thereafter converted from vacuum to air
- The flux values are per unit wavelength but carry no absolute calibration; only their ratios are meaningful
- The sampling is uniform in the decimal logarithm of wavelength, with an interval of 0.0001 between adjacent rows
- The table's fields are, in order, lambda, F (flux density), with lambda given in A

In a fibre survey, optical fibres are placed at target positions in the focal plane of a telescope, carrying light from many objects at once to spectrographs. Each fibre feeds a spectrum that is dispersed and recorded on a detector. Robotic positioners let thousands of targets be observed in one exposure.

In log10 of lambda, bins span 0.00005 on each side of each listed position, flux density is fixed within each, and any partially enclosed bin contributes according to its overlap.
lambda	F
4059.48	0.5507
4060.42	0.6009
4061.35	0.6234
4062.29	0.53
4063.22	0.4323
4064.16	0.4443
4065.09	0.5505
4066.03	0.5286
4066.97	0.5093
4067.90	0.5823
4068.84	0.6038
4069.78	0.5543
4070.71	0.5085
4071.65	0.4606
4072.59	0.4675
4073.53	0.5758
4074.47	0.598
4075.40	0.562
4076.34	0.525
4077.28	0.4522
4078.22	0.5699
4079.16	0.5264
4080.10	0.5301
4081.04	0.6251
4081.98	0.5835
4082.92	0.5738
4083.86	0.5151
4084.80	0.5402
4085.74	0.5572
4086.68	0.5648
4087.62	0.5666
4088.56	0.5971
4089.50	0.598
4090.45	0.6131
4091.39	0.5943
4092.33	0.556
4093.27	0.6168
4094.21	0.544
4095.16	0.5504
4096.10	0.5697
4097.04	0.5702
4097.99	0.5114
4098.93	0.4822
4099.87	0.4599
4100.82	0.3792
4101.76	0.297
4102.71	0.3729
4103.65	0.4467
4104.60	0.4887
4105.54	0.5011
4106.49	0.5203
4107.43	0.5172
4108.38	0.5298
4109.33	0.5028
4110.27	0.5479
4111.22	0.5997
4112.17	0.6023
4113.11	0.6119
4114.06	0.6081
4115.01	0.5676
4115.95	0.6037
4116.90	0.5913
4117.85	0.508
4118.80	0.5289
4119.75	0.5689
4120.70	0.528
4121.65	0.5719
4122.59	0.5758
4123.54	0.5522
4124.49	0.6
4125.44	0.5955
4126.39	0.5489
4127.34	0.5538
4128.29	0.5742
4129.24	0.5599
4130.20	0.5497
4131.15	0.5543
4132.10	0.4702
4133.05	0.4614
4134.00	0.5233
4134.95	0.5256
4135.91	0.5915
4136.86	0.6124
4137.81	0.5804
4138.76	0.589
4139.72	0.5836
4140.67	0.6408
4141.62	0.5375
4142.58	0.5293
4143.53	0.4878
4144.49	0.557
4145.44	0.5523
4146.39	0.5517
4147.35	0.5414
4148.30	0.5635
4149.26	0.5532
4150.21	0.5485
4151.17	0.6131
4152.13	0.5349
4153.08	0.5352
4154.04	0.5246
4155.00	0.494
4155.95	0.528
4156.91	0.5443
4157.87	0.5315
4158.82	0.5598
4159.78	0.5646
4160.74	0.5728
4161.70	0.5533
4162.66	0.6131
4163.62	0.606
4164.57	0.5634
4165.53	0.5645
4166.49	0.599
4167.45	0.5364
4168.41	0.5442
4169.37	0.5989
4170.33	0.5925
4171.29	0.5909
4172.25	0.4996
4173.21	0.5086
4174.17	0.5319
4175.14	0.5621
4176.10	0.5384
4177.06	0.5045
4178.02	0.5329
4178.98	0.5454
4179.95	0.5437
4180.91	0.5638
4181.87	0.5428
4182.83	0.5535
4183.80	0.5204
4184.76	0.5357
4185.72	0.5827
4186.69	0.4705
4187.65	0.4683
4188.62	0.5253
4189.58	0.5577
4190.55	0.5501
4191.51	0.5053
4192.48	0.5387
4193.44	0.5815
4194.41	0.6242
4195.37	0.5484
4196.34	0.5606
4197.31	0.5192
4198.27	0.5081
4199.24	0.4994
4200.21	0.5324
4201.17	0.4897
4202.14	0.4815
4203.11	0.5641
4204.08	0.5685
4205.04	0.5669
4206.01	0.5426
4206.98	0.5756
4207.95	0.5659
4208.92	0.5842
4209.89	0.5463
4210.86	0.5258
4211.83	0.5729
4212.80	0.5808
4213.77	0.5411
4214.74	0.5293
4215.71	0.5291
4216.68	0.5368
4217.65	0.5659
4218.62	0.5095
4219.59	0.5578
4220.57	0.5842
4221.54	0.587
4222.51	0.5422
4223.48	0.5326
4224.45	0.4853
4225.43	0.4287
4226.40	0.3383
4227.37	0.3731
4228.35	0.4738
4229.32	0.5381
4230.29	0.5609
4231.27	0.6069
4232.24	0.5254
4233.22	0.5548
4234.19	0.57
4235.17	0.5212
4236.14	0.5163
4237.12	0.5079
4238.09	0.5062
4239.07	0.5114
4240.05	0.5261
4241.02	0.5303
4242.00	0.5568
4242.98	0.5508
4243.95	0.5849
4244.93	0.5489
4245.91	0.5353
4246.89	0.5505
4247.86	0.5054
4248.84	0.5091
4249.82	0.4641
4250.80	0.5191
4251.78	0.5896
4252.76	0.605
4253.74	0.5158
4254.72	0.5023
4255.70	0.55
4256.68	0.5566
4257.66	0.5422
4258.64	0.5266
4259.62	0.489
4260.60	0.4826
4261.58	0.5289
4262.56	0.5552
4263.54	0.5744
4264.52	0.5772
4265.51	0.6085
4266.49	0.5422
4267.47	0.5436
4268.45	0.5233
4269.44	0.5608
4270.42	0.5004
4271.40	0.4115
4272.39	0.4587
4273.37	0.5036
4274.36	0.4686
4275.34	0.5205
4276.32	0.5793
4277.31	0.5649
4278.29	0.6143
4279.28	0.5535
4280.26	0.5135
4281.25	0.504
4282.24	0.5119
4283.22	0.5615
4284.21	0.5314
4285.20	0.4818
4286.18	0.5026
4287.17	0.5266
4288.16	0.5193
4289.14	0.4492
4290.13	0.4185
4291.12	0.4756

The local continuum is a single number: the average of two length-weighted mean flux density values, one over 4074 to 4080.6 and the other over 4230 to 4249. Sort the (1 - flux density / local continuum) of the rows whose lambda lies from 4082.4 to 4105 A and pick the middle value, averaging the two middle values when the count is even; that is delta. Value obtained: -0.027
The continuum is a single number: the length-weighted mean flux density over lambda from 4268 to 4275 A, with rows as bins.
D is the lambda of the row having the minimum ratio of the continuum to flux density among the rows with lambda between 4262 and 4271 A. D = 4265.51 A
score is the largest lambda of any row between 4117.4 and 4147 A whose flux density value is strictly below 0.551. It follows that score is 4143.53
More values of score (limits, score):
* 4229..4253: 4250.80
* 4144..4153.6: 4153.08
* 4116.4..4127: 4126.39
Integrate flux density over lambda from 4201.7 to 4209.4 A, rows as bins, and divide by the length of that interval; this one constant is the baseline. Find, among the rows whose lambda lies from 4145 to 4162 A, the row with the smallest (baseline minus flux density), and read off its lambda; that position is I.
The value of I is 4151.17 A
